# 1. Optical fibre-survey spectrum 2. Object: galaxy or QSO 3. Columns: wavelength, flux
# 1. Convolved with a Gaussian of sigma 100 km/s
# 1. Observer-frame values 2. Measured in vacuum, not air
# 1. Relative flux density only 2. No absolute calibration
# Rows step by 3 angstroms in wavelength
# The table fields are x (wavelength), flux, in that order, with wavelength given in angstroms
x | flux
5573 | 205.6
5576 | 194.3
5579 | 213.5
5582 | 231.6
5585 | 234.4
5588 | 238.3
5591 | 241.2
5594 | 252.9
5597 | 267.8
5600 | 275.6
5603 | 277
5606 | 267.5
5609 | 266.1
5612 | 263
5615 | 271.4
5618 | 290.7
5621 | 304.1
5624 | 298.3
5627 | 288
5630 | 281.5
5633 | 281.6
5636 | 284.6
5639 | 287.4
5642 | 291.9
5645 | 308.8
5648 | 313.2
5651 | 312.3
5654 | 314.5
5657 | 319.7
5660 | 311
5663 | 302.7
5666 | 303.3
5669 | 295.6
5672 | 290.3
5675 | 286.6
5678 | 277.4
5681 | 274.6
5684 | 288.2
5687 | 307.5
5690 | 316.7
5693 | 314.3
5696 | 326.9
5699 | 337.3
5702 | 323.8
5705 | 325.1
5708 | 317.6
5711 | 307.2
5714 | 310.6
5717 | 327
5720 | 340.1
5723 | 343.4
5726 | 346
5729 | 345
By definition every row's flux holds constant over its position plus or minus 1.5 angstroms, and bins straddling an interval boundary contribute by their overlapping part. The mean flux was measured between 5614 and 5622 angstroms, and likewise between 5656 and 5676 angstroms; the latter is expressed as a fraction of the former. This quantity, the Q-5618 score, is 1.04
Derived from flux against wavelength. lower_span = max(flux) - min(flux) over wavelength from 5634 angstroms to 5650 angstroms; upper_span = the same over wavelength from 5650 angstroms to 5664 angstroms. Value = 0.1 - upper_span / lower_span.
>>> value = -0.49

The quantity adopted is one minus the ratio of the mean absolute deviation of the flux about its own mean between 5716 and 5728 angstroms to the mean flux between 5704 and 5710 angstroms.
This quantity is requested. 0.981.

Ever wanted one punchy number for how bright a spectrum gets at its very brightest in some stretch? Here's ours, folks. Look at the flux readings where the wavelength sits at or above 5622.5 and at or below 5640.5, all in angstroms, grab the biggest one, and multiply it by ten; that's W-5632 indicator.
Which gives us 2983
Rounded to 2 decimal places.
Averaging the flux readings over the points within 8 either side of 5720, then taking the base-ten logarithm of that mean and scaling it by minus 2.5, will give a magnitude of -6.31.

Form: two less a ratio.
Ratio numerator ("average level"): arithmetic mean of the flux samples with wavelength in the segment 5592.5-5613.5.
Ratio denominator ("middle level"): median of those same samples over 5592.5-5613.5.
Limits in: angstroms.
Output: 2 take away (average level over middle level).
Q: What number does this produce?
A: 1.00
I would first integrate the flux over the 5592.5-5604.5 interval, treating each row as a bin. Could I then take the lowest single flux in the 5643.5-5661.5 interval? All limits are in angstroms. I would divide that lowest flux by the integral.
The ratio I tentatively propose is 0.10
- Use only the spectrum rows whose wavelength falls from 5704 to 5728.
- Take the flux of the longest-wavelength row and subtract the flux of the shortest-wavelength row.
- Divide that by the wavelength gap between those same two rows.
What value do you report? 1.0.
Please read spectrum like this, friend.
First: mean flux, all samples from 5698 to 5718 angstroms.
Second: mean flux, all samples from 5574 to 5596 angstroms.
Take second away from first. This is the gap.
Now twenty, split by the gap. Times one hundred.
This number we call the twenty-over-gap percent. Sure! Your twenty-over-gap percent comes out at 22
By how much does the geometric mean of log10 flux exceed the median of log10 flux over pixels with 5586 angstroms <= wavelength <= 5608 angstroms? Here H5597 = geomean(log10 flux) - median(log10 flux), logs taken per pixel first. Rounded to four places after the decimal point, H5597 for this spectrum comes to -0.0131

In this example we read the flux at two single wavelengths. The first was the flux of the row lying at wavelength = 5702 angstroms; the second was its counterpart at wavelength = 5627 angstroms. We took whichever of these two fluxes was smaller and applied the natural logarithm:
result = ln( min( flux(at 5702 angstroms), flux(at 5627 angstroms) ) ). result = 5.7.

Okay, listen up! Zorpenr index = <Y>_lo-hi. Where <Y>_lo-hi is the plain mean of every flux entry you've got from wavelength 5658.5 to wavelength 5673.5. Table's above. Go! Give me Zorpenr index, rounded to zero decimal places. 301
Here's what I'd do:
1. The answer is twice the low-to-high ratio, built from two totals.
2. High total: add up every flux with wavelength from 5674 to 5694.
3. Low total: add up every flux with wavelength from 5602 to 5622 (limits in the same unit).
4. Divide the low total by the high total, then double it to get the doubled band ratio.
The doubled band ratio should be 1.88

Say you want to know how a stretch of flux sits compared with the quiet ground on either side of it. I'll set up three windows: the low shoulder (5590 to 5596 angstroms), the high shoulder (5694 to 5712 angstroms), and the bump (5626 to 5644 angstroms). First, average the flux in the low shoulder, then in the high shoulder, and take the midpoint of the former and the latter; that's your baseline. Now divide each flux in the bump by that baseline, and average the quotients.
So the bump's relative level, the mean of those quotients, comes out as 1.00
